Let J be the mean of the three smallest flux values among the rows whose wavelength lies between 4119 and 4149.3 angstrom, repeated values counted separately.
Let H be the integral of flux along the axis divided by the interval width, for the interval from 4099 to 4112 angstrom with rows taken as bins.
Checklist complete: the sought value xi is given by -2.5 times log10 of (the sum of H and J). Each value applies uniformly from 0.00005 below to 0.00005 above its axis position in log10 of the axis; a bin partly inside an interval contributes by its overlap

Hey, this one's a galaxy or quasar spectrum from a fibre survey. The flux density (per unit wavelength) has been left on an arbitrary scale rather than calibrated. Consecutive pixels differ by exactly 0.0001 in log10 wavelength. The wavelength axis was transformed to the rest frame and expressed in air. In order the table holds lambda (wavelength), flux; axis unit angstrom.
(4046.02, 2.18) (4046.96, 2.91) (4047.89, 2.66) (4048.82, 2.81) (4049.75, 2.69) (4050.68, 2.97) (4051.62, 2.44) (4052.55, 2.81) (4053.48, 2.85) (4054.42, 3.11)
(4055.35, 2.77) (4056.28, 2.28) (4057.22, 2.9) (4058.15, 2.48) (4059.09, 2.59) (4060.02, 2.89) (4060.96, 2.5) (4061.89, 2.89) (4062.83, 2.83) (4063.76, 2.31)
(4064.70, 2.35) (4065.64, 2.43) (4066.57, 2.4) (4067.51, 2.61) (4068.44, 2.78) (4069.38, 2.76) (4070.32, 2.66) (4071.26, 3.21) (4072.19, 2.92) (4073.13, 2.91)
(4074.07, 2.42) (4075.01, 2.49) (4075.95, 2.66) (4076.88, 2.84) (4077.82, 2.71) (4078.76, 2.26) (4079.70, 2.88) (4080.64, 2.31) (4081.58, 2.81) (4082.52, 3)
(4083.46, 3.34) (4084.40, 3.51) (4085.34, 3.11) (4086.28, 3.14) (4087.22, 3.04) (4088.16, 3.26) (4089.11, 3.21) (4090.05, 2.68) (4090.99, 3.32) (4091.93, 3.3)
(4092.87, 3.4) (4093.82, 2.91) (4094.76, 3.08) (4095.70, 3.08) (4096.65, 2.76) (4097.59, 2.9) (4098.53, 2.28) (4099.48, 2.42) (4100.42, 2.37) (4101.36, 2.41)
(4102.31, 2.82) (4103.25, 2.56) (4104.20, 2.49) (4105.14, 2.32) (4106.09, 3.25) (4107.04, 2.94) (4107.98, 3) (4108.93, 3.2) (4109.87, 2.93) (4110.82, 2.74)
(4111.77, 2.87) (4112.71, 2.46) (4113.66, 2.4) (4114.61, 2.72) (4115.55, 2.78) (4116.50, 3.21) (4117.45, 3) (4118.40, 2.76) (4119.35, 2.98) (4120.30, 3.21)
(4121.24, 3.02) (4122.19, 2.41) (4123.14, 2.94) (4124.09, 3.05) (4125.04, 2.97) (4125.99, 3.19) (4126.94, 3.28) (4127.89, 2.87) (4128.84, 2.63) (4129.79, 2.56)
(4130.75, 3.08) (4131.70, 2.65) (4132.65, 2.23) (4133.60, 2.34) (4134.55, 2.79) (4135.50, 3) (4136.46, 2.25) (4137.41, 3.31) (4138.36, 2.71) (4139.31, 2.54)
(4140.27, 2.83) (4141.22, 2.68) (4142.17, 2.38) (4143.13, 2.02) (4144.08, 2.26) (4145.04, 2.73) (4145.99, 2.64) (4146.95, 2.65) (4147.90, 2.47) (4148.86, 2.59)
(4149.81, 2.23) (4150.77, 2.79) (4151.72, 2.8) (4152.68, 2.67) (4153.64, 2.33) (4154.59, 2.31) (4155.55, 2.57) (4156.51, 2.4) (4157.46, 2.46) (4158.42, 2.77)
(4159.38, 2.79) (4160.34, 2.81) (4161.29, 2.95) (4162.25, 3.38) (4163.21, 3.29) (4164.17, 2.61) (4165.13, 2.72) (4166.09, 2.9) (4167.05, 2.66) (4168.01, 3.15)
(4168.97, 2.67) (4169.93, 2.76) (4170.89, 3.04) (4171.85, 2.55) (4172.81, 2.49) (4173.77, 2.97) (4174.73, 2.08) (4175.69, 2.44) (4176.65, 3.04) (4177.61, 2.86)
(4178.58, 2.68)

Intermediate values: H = 2.73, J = 2.17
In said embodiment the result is -1.73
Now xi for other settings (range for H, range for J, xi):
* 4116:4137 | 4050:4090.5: -1.77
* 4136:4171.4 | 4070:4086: -1.75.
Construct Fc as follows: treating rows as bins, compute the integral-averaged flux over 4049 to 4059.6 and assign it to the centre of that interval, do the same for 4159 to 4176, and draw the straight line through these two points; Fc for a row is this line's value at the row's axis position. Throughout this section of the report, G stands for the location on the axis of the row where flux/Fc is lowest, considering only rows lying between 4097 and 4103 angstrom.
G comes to 4098.53 angstrom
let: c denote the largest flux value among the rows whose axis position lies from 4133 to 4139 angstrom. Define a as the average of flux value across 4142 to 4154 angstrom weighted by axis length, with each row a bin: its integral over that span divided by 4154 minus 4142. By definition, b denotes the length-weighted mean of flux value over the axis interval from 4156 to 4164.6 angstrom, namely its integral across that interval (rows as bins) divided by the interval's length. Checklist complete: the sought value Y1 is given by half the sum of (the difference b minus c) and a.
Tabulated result 1.01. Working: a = 2.51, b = 2.83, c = 3.31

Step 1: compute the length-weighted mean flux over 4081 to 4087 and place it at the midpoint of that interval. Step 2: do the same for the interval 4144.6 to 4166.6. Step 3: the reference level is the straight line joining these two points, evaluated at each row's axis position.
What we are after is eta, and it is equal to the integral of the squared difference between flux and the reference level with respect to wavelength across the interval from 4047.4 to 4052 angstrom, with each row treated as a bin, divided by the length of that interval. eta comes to 0.42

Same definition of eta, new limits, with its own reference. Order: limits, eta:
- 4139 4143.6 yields 0.16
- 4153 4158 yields 0.08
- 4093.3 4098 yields 0.03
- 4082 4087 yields 0.04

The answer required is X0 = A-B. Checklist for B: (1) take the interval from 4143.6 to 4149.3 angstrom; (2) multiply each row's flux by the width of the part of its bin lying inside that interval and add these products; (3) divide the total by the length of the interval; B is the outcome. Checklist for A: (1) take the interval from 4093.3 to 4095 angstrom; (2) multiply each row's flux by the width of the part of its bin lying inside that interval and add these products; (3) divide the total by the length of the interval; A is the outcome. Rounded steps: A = 2.98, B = 2.55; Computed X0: 0.4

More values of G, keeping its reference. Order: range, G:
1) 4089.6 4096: 4090.05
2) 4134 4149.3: 4143.13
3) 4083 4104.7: 4098.53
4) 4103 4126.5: 4105.14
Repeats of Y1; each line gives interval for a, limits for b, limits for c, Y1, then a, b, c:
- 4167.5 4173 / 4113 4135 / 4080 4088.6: 1.05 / 2.79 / 2.83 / 3.51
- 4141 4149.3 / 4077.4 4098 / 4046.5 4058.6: 1.19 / 2.48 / 3.00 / 3.11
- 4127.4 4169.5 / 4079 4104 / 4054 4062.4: 1.23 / 2.67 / 2.91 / 3.11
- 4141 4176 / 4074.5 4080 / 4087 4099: 0.94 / 2.65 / 2.63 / 3.4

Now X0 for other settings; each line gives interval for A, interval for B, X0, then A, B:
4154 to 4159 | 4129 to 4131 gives -0.2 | 2.50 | 2.75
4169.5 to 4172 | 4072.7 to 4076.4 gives 0.2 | 2.82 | 2.61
